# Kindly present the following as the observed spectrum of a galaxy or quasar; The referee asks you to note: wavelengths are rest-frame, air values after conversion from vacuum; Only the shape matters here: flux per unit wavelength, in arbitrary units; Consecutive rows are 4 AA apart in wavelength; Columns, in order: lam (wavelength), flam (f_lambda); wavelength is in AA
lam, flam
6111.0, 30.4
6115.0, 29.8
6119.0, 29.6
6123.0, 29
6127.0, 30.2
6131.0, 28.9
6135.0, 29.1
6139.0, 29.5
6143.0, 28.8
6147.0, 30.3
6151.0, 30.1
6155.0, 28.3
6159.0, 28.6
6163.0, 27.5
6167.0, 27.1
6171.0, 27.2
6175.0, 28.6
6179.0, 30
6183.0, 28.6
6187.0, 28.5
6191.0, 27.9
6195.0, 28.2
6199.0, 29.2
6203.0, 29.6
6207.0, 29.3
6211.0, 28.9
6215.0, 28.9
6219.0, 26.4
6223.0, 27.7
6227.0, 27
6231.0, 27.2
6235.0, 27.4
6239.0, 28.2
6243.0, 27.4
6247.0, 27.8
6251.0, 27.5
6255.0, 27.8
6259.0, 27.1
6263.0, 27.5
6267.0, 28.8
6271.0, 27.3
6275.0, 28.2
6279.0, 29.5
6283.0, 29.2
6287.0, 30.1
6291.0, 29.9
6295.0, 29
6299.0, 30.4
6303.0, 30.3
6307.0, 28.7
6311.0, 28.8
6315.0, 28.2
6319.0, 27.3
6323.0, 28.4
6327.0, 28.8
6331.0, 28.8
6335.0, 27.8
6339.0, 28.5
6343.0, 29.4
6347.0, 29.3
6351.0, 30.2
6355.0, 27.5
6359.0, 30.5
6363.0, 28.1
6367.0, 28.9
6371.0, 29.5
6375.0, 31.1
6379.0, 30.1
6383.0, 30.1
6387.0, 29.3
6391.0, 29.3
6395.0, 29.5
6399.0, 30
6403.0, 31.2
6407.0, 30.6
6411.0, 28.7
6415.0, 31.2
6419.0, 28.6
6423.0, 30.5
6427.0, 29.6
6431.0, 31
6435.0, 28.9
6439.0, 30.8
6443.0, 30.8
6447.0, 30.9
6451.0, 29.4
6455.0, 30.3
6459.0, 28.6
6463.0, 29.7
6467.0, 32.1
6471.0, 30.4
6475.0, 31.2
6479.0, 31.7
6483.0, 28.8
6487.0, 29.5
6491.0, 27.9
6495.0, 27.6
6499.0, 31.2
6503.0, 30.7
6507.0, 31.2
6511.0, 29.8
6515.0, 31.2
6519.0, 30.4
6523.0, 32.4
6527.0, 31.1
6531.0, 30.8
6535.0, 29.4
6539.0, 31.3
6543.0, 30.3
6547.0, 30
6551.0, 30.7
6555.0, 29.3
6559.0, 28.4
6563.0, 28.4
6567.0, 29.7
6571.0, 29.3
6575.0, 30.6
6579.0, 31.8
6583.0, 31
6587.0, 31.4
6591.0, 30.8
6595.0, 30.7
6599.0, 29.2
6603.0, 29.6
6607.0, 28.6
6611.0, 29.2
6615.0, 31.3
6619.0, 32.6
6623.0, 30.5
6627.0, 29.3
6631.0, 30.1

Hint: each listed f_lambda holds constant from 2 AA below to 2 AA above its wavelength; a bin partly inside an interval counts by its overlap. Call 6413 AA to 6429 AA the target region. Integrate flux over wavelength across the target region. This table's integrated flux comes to 480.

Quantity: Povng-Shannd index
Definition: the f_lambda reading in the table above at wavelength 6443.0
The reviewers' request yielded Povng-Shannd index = 30.8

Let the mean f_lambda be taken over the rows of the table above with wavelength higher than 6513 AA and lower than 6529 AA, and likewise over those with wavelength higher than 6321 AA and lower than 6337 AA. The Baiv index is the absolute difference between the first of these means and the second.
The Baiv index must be 2.8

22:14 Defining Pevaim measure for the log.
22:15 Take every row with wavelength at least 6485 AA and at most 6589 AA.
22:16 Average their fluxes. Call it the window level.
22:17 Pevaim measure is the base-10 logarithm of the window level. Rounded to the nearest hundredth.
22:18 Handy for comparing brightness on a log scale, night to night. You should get 1.48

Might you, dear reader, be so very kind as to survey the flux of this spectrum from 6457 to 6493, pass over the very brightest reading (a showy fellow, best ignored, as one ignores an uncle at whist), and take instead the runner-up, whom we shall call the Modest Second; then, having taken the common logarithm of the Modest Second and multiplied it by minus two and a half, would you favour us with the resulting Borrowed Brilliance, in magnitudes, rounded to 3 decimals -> -3.753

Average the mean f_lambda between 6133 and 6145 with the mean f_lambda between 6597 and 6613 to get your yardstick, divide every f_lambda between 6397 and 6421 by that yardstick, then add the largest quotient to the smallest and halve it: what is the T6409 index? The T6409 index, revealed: 1.03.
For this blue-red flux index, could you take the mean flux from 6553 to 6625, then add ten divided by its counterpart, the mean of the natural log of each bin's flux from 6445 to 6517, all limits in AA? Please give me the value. 33.1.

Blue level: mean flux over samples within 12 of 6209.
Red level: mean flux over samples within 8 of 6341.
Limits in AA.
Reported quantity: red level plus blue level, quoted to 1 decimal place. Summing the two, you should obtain 57.5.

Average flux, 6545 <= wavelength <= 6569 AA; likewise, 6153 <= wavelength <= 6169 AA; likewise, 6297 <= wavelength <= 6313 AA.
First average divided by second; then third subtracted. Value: -28.5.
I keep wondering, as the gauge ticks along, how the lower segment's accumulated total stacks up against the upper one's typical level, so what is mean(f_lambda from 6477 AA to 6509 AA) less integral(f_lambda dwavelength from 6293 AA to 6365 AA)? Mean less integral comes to -2050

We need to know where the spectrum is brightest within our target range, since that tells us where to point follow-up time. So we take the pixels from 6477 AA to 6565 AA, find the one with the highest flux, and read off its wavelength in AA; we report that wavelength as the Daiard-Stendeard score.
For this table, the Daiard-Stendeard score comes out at 6523.0 AA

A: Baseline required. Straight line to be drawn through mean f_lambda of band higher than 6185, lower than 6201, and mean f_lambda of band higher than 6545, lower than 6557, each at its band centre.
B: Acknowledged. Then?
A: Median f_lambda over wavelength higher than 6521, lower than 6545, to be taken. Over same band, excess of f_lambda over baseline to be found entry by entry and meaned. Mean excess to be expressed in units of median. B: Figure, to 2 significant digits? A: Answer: 0.031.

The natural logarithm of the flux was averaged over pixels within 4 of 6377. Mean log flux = 3.42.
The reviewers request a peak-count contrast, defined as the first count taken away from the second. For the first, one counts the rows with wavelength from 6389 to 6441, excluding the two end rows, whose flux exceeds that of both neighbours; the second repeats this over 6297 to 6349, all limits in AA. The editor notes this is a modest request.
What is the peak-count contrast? -2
